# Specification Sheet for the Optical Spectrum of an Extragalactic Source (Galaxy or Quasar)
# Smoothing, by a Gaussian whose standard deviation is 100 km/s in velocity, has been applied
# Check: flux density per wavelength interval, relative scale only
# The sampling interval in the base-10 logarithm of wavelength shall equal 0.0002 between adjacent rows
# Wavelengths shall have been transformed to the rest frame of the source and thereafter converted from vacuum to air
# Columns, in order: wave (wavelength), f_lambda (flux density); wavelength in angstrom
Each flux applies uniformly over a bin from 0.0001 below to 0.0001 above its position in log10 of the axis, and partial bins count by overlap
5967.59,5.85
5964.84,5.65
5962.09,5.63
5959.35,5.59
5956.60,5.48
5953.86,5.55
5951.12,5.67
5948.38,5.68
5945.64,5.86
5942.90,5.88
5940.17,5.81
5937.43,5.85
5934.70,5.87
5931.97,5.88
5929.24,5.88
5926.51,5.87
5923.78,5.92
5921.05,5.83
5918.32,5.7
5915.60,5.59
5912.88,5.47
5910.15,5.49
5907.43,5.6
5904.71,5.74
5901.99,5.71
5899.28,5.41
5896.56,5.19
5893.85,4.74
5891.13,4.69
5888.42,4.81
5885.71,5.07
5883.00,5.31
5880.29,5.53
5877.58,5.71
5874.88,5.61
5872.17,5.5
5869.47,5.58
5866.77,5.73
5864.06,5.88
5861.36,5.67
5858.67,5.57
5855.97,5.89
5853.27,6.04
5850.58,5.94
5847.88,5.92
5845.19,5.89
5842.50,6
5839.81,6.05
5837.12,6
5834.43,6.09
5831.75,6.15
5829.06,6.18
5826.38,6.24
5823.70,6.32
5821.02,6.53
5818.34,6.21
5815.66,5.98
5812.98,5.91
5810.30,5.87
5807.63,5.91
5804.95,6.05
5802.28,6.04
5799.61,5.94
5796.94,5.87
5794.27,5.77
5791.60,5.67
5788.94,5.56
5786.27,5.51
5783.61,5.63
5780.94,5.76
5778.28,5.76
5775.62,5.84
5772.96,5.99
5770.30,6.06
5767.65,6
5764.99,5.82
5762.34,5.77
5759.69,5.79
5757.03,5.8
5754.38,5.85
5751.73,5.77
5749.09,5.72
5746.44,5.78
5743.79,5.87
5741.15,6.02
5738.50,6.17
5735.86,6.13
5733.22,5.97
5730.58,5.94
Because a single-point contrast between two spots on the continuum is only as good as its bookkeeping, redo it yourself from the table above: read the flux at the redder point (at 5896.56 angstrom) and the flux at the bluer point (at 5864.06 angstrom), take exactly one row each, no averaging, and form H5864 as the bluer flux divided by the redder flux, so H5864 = 1.13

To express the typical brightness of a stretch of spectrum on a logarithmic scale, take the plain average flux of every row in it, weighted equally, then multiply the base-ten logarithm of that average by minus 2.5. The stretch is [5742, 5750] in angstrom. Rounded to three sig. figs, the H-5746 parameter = -1.91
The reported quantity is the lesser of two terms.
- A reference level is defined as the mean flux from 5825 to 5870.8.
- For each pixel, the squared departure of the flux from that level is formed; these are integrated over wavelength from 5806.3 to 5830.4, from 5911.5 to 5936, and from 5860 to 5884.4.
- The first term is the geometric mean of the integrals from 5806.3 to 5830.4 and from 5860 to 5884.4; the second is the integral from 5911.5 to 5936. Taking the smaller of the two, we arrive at 1.1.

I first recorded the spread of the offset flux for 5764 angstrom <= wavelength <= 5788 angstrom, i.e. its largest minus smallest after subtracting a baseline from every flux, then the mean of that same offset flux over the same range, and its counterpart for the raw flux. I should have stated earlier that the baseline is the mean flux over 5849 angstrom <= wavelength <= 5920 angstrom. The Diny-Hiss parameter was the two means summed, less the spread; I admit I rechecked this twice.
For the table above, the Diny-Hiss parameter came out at 5.6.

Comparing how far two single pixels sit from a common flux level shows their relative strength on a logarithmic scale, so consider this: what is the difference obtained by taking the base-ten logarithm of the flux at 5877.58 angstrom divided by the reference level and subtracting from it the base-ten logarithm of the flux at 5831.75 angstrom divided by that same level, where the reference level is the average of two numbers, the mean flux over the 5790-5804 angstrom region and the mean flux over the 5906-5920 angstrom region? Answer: -0.032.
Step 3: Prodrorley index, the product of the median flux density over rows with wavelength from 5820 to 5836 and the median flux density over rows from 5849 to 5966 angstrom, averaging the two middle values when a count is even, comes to 35.2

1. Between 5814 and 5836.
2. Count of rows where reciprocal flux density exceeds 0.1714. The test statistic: 0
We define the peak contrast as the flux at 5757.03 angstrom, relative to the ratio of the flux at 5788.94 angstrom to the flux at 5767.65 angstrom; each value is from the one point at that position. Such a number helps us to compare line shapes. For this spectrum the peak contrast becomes 6.3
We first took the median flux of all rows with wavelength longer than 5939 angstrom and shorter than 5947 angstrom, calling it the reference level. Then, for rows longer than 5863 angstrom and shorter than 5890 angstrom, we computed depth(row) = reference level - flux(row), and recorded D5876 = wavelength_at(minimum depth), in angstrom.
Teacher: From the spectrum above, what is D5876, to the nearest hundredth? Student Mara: 5864.06 angstrom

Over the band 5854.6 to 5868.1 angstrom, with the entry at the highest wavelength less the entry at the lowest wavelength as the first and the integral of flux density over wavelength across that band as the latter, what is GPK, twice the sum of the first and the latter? 155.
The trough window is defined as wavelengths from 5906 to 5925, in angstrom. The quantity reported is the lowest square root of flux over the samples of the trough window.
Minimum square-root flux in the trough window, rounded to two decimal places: 2.34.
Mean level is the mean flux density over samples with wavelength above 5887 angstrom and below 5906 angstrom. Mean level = 5.2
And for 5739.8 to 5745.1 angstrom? 5.9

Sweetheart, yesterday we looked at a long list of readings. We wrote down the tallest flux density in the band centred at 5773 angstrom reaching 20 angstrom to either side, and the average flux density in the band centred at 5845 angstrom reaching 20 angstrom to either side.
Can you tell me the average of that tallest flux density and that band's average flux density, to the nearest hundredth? 6.01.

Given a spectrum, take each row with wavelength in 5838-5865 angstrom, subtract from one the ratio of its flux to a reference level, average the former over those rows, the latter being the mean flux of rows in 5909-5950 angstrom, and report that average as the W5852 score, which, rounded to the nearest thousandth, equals -0.020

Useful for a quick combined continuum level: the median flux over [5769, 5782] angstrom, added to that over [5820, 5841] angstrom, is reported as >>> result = 12.0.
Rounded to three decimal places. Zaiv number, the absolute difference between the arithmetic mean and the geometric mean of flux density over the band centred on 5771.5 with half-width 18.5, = 0.002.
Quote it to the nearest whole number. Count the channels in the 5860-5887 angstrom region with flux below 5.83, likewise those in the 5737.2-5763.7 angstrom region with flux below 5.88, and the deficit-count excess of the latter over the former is -1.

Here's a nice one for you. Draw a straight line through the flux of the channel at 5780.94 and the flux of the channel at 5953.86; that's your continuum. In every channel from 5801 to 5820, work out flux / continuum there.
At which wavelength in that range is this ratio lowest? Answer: 5810.30 angstrom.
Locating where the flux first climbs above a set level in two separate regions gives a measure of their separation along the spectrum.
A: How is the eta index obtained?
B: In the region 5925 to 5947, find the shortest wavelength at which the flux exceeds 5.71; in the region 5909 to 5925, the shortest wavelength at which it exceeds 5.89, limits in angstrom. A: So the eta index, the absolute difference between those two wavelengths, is 2.7 angstrom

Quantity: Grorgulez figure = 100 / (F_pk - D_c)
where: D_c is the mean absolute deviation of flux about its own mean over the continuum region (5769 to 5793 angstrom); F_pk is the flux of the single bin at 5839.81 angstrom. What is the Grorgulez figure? 16.9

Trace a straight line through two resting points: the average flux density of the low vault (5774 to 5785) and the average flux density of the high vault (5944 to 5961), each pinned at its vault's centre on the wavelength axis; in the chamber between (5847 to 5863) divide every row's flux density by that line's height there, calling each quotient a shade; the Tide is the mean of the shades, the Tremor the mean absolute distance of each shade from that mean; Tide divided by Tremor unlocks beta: 41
